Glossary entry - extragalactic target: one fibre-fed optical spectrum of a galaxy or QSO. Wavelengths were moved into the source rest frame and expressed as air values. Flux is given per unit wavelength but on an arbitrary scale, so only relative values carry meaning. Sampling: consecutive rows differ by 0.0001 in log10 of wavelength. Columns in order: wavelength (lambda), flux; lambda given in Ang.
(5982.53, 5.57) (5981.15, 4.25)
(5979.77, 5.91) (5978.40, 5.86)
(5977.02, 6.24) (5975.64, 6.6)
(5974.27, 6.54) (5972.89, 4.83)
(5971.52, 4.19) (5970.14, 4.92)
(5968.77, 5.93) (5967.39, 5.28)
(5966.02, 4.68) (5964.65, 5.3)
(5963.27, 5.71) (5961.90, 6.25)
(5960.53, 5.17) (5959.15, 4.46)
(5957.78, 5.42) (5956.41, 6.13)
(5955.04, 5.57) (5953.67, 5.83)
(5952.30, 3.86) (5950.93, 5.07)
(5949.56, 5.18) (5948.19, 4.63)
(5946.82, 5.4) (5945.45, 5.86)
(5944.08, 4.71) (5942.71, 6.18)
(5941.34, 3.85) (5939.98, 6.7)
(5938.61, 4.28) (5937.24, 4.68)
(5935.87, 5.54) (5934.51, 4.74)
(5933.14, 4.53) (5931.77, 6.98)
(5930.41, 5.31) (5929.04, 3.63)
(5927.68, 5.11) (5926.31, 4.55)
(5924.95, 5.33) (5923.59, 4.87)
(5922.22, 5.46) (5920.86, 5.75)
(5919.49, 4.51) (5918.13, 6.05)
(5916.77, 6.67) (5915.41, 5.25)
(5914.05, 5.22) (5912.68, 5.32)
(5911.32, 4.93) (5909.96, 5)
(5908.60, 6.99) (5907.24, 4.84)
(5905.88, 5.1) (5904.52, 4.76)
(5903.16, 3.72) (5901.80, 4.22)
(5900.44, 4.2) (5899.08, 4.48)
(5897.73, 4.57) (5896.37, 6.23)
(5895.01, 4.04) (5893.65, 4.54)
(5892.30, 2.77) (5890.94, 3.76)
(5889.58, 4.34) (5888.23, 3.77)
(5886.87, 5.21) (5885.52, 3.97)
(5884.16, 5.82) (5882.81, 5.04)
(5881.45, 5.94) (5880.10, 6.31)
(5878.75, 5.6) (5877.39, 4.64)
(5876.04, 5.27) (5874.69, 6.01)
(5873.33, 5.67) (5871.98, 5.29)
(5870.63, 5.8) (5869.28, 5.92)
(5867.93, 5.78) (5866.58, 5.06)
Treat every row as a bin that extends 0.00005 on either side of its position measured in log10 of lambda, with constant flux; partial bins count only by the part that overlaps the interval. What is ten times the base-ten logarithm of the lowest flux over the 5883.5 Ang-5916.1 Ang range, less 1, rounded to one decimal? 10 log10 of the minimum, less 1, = 3.4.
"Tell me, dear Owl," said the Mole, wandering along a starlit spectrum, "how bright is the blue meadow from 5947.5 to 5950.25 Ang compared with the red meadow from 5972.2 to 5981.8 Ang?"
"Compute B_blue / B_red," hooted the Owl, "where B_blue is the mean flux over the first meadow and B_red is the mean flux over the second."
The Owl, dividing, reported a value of 0.85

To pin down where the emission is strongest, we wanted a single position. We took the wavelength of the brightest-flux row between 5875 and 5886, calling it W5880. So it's 5880.10 Ang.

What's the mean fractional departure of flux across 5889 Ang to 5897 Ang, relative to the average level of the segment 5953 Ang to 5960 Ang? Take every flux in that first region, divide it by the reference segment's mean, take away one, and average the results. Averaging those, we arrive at -0.22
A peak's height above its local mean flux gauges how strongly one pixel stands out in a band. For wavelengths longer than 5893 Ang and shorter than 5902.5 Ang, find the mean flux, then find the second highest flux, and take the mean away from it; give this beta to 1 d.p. 0.0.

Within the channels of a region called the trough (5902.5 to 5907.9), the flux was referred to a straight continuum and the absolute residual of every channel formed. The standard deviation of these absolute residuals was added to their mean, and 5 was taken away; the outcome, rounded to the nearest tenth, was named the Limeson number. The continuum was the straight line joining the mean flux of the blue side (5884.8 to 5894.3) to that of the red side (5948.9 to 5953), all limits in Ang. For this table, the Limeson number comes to -4.2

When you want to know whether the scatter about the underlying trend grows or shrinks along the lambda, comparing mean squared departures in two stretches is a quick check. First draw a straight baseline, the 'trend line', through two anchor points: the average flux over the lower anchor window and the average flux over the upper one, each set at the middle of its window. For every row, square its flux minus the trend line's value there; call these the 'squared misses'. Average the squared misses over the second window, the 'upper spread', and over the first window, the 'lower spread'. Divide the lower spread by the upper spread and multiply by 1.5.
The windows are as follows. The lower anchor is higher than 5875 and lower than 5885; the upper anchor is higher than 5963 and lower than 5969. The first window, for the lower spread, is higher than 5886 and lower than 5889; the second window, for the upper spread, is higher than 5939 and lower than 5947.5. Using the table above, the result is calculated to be 2.6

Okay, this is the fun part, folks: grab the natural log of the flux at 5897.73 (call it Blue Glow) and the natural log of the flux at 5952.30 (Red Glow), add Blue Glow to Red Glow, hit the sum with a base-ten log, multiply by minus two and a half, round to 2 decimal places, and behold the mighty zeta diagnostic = -1.14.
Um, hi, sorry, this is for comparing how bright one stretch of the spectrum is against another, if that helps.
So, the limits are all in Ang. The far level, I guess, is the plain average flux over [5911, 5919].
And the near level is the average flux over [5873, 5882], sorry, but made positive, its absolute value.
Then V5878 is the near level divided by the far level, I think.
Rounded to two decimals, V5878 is 1.01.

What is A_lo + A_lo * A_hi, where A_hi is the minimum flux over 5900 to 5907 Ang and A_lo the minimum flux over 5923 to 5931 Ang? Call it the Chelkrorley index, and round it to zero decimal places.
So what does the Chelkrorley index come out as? 17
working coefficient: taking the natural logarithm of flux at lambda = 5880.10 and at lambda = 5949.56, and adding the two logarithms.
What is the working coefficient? 3.49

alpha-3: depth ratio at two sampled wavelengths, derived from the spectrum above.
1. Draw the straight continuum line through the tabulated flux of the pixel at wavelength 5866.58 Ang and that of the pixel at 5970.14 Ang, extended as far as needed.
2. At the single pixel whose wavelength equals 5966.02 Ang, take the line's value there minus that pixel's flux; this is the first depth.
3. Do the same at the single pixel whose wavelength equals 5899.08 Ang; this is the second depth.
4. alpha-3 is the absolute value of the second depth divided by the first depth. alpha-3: 2.2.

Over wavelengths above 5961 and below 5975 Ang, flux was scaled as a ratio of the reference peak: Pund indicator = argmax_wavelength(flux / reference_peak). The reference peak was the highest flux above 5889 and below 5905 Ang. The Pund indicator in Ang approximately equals 5974.27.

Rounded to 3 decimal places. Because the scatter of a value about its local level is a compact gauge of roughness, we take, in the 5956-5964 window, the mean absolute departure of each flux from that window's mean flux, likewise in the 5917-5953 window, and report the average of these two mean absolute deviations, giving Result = 0.579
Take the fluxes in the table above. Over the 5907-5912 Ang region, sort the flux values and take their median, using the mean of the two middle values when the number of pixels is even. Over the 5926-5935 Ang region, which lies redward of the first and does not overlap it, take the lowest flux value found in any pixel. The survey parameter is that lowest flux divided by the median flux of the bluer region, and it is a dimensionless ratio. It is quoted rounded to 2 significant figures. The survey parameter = 0.73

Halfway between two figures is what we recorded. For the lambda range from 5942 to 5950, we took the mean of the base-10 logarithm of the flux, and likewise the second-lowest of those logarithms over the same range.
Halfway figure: 0.70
